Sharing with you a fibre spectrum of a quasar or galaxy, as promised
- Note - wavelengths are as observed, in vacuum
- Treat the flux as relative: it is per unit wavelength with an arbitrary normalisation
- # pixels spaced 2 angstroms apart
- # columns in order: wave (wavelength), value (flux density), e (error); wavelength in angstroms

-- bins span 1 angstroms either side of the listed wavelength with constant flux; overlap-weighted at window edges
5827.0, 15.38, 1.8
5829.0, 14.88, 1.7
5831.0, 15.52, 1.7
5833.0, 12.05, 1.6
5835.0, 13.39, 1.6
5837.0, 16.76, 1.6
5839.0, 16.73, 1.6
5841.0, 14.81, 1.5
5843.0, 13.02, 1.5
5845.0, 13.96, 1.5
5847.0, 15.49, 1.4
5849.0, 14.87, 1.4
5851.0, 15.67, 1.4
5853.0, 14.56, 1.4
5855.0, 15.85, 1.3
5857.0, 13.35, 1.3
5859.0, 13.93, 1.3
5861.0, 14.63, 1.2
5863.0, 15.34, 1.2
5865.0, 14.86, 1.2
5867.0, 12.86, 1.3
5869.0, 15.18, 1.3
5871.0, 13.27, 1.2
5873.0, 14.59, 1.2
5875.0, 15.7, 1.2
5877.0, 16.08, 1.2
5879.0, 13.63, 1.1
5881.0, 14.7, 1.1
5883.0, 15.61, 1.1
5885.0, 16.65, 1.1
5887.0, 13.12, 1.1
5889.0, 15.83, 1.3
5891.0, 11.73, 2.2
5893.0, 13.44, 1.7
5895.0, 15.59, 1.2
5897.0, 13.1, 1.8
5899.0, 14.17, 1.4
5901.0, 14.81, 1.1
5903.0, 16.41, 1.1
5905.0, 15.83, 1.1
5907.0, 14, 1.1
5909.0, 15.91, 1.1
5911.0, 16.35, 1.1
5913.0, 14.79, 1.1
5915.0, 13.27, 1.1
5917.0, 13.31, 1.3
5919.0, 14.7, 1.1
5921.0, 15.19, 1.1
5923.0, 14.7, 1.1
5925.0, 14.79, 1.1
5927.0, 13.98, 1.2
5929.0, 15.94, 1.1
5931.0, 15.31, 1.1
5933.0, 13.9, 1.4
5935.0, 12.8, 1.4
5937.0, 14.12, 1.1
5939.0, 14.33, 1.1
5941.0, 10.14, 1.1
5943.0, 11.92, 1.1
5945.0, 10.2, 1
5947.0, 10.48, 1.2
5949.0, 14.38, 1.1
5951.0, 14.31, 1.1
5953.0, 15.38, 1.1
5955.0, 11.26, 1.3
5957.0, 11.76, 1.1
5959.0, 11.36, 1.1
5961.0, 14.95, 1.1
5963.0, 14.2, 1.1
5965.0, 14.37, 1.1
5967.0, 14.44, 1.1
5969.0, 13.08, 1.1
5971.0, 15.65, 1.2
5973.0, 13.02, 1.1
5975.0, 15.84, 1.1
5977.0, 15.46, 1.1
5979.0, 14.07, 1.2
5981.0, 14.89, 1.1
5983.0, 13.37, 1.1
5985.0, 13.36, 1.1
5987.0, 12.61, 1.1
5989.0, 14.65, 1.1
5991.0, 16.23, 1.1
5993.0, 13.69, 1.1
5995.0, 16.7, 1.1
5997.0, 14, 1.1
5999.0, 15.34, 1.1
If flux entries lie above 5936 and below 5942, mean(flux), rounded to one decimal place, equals 12.9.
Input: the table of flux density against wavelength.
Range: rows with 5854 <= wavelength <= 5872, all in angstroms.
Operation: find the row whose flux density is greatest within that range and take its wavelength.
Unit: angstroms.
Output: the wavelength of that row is 5855.0 angstroms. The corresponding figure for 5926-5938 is 5929.0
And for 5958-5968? 5961.0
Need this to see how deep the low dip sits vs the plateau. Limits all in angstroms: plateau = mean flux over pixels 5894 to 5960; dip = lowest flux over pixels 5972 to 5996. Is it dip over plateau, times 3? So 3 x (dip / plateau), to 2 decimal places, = 2.72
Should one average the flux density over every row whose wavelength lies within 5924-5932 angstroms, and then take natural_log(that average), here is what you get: 2.71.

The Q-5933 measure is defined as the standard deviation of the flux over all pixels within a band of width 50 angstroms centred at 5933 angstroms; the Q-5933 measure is 1.8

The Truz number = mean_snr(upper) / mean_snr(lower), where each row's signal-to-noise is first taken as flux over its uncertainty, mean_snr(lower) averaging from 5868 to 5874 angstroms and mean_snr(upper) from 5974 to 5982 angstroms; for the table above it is 1.15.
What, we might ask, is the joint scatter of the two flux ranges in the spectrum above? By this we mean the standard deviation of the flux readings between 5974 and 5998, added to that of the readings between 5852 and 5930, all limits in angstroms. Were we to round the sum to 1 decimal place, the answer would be 2.4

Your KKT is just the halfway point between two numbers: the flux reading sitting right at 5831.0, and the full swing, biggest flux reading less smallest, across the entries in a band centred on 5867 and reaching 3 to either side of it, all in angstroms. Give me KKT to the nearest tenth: 8.9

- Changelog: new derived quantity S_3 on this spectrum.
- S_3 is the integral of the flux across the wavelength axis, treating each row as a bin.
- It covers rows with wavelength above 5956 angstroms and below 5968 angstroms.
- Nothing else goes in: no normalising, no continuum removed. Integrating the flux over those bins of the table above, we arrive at 162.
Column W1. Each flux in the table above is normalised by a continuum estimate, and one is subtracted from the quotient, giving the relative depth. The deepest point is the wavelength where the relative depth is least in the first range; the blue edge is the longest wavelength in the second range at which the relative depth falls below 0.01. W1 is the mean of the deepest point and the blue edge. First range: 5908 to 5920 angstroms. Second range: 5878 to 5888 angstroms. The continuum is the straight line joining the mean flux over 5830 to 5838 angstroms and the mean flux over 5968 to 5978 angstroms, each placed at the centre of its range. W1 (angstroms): 5901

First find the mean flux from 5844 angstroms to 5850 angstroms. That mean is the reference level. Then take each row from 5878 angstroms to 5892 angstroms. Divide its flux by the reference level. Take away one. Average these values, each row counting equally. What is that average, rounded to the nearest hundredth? -0.02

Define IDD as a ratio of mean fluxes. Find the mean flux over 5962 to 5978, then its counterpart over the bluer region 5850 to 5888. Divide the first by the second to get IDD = 0.99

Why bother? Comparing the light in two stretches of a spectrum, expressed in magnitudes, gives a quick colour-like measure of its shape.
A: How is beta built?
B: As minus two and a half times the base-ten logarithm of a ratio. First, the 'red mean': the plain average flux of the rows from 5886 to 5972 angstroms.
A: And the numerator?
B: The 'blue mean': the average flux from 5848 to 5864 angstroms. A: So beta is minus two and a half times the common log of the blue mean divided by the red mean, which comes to -0.063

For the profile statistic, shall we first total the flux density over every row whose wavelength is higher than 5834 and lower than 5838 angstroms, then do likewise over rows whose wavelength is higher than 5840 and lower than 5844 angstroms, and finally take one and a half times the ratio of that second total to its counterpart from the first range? 1.38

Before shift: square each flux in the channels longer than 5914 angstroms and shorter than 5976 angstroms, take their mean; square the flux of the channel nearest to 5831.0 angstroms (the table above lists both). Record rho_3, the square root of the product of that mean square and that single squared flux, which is 213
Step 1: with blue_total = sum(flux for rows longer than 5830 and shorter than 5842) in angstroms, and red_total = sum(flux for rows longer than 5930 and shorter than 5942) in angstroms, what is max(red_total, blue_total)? 89.3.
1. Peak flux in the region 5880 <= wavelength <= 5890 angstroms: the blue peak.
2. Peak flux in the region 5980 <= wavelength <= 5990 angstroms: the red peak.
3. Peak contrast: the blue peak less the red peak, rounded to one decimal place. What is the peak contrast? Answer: 1.8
